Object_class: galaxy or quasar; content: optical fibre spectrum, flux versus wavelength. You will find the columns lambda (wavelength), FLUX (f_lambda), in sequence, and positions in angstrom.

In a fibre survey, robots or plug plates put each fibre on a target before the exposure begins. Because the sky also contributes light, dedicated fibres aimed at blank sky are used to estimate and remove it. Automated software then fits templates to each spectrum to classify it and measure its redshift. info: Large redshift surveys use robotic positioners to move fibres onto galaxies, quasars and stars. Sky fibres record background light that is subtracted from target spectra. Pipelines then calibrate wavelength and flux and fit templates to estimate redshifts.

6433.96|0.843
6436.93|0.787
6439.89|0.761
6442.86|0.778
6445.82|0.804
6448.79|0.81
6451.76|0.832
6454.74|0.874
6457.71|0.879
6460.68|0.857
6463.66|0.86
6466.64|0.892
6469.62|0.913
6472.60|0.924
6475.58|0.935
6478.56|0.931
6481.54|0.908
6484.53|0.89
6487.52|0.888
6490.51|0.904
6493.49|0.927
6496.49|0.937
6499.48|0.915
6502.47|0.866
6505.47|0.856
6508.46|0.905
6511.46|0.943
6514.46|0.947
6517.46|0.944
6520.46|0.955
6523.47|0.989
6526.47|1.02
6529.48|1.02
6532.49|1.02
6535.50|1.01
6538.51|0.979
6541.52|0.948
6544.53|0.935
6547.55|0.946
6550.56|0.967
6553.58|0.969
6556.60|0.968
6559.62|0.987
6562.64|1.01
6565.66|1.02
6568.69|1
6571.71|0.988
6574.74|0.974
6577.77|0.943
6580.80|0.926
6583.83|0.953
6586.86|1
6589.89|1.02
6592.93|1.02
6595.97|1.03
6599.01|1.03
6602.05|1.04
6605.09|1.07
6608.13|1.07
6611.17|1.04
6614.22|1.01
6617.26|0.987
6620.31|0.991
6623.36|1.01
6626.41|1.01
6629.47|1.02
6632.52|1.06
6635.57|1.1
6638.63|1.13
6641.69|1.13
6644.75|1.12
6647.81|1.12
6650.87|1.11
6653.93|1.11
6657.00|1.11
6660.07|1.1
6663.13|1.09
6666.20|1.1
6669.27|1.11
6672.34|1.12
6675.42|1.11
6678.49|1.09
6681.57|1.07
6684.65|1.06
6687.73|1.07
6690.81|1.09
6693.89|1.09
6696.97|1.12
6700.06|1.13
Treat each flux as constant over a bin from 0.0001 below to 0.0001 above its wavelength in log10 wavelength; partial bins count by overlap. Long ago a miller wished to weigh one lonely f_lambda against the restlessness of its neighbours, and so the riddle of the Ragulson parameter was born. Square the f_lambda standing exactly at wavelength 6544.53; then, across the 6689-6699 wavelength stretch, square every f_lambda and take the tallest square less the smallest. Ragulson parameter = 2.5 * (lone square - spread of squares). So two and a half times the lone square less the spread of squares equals 2.02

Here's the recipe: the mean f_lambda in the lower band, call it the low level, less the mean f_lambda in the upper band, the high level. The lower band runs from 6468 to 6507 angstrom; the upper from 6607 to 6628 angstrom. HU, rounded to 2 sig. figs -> -0.11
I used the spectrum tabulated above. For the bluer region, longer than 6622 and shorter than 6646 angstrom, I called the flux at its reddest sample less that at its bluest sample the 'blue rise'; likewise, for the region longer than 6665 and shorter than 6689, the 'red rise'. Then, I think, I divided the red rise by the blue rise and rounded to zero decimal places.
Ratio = 0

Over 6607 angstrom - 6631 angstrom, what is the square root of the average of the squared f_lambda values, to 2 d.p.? 1.02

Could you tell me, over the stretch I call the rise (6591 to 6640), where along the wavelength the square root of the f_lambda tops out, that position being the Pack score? 6638.63 angstrom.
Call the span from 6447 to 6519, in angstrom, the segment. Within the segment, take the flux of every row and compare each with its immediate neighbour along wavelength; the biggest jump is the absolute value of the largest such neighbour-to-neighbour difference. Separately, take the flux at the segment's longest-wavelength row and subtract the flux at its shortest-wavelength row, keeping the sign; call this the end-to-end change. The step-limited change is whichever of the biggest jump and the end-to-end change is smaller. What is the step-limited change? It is 0.049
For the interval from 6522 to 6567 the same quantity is 0.031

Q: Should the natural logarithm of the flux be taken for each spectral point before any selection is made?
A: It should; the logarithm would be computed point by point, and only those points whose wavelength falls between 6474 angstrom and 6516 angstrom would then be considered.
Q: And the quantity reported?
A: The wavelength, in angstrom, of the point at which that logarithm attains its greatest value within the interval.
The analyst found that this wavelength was 6514.46 angstrom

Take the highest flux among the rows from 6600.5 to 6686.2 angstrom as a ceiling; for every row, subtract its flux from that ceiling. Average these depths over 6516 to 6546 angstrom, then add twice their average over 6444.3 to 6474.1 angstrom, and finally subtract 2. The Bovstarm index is -1.32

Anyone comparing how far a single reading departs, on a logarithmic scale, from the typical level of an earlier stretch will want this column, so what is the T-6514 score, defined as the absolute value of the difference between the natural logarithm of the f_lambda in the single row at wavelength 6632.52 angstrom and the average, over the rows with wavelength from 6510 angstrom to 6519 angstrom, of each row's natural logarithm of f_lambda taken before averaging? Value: 0.12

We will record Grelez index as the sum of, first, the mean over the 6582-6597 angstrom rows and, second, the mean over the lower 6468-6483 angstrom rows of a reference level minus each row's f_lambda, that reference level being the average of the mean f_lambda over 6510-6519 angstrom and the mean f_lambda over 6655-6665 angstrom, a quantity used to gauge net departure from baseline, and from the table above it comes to 0.12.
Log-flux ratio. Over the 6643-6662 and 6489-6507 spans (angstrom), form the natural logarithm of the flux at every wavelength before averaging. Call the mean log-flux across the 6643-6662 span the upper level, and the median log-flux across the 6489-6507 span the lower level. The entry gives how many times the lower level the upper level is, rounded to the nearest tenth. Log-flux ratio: -1.1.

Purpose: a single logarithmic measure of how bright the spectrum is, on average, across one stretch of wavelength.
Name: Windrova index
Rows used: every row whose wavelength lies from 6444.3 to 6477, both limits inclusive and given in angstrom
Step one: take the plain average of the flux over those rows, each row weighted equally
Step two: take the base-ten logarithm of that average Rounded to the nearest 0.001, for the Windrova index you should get -0.060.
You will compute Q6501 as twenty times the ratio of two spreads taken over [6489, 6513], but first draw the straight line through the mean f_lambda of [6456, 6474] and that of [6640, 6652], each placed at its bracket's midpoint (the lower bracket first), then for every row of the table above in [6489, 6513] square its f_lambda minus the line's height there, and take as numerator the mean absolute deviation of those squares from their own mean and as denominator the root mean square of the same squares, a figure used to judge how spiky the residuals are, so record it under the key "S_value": 13.7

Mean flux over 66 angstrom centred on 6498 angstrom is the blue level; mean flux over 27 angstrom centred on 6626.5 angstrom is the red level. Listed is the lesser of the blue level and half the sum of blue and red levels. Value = 0.93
